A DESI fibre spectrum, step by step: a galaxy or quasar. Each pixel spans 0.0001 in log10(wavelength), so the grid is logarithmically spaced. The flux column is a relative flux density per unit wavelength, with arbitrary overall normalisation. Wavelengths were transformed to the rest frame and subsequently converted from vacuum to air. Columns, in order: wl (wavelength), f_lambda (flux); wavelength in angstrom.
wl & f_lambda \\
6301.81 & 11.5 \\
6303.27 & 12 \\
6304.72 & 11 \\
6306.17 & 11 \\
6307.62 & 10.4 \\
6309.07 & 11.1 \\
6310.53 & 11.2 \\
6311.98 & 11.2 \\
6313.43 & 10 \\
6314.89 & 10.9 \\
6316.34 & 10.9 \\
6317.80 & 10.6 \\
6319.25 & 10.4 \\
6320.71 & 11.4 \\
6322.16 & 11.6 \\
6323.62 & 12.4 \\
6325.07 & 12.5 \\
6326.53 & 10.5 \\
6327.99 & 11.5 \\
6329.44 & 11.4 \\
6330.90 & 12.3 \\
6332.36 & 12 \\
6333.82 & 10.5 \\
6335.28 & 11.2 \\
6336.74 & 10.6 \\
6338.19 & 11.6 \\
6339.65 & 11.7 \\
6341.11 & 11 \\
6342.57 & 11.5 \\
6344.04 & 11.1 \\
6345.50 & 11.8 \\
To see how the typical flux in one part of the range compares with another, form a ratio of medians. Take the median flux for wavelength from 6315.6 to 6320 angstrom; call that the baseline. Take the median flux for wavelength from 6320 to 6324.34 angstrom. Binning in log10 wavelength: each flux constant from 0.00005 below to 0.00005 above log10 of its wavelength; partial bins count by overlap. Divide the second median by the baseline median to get 1.09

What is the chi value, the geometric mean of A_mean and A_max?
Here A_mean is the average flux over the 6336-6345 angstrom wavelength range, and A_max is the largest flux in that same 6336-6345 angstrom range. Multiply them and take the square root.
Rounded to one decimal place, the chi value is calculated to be 11.5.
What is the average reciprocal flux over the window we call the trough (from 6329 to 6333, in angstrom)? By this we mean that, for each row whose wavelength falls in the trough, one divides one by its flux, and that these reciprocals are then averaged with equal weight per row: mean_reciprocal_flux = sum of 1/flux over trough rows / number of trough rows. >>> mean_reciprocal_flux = 0.084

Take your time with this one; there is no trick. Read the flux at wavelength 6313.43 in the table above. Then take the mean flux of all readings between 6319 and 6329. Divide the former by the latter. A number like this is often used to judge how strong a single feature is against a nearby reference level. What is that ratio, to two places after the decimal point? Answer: 0.87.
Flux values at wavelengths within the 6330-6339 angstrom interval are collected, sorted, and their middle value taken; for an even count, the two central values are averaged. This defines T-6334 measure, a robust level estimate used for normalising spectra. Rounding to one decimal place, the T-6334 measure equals 11.4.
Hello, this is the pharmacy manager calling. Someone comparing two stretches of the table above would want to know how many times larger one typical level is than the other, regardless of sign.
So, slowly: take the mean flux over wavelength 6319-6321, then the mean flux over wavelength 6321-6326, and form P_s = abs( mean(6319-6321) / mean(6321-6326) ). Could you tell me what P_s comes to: 0.90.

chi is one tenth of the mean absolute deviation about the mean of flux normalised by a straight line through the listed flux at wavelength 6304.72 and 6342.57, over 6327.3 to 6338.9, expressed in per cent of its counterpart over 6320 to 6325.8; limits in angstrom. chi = 10.6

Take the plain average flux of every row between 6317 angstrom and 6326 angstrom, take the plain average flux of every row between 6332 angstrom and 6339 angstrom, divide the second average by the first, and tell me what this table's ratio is 0.97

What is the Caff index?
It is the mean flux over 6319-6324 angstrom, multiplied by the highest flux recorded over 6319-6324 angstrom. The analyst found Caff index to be 142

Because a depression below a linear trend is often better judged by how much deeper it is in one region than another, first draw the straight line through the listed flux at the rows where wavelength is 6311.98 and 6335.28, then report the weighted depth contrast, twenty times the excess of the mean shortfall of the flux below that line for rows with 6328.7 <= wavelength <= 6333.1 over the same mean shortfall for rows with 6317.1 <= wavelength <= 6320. -28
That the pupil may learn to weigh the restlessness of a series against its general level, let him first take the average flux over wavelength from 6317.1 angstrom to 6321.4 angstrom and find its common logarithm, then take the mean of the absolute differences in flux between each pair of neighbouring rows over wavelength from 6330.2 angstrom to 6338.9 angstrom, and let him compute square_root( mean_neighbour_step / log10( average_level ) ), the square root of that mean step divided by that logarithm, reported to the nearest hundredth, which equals 0.89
